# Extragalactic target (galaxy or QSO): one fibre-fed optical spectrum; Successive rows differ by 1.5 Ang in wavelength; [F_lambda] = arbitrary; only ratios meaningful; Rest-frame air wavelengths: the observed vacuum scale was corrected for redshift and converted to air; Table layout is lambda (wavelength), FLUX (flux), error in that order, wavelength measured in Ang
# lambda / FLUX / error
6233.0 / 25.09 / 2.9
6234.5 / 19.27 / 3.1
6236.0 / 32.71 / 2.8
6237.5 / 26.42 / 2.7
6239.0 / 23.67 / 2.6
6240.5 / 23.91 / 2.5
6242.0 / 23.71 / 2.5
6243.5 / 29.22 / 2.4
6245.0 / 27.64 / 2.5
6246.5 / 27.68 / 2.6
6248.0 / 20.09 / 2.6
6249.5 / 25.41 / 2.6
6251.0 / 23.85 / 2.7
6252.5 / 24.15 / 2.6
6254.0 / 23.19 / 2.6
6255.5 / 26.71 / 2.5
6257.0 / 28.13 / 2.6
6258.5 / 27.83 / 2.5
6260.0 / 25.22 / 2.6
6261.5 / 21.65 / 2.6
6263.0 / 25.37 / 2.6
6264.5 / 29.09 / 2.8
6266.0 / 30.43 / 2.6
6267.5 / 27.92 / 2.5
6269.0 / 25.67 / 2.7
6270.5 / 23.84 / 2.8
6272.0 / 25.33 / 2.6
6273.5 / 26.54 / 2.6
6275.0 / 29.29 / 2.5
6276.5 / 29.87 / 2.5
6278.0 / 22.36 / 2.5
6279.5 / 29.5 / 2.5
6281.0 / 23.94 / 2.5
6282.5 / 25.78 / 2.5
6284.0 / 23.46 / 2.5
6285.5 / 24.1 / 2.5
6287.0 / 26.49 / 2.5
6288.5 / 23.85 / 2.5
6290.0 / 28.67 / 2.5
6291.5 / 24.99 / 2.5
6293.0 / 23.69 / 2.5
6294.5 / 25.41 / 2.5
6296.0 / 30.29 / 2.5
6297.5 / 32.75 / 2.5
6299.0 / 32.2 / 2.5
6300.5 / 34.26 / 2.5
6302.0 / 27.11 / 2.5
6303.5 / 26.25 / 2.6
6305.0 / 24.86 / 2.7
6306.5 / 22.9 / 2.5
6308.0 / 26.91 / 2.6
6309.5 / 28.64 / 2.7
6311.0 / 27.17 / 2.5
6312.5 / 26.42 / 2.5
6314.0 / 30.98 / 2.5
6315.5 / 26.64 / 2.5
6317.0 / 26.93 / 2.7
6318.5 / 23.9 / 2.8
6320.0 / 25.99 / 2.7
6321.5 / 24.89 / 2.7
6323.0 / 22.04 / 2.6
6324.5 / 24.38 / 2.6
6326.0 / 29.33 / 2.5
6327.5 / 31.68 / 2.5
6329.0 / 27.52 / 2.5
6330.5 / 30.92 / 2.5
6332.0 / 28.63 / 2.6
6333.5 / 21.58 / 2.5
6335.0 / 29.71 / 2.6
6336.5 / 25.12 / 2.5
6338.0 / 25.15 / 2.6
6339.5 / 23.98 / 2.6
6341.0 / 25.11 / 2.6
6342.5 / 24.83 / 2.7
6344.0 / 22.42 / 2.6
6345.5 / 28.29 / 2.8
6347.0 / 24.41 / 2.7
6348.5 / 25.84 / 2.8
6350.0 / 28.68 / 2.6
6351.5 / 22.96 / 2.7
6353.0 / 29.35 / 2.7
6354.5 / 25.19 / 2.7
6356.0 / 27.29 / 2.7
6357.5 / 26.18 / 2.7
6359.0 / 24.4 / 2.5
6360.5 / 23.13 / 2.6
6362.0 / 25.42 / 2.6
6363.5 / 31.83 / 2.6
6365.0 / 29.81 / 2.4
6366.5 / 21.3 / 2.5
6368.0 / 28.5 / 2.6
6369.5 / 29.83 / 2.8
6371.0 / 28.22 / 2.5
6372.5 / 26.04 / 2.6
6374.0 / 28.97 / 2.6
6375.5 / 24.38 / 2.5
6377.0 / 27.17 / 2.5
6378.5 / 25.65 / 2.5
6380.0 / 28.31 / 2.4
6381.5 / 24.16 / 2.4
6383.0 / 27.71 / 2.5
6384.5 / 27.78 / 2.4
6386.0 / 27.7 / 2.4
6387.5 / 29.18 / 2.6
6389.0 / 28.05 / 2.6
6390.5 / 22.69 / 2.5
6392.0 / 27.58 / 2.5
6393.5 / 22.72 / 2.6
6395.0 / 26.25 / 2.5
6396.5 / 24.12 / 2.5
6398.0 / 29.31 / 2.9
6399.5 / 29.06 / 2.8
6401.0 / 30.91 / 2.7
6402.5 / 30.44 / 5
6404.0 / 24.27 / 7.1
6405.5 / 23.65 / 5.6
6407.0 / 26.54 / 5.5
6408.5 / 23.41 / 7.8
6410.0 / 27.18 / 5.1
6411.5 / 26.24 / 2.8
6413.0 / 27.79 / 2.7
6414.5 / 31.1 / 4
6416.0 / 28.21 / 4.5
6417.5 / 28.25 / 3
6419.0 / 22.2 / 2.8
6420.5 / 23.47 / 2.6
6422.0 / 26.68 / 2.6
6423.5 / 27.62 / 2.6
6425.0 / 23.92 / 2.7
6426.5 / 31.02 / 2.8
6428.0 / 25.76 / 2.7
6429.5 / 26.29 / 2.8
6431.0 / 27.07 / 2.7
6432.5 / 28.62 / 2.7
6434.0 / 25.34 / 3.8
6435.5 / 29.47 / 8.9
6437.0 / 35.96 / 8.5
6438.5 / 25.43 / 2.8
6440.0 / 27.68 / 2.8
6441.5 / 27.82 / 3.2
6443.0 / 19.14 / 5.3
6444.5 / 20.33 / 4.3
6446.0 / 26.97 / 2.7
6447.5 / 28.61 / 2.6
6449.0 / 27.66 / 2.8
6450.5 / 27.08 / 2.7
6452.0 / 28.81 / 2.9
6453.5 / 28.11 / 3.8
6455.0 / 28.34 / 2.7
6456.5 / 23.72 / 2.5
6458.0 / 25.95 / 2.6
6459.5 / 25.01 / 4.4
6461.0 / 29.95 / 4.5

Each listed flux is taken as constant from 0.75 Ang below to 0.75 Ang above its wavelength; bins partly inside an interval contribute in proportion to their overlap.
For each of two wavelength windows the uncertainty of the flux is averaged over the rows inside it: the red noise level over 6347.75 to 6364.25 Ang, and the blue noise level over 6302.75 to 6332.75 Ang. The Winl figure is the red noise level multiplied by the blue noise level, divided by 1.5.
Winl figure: 4.6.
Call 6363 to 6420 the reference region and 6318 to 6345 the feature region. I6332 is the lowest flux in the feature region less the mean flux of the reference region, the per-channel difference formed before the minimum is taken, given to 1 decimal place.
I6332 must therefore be -5.4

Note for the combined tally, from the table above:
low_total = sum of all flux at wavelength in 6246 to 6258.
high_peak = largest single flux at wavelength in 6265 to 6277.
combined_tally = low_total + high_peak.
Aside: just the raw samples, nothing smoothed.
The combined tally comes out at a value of 230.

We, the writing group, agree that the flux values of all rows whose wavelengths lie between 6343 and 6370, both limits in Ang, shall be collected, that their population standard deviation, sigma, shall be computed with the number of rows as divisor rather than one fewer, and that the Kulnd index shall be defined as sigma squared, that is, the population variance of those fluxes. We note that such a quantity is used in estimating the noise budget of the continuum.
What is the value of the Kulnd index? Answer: 8.4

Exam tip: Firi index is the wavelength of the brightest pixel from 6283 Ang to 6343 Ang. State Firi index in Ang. 6300.5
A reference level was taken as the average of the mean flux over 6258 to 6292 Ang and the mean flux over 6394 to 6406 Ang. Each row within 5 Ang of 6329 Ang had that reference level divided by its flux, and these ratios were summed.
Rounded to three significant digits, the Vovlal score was 6.85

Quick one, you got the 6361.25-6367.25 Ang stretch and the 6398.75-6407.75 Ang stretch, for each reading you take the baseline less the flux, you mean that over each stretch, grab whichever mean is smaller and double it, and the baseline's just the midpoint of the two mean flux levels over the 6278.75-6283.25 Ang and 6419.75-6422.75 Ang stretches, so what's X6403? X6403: -3.5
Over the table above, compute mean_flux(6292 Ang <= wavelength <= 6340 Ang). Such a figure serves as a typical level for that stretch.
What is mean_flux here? 27.1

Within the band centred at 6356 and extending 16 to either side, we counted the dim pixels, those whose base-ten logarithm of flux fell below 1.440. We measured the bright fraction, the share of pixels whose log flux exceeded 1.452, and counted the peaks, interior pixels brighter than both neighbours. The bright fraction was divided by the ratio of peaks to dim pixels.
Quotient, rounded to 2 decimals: 0.62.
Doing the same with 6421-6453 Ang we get 0.52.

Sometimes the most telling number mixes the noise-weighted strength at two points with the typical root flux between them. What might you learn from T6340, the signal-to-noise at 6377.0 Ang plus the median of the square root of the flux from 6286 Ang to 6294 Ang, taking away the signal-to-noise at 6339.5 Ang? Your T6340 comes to 6.6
